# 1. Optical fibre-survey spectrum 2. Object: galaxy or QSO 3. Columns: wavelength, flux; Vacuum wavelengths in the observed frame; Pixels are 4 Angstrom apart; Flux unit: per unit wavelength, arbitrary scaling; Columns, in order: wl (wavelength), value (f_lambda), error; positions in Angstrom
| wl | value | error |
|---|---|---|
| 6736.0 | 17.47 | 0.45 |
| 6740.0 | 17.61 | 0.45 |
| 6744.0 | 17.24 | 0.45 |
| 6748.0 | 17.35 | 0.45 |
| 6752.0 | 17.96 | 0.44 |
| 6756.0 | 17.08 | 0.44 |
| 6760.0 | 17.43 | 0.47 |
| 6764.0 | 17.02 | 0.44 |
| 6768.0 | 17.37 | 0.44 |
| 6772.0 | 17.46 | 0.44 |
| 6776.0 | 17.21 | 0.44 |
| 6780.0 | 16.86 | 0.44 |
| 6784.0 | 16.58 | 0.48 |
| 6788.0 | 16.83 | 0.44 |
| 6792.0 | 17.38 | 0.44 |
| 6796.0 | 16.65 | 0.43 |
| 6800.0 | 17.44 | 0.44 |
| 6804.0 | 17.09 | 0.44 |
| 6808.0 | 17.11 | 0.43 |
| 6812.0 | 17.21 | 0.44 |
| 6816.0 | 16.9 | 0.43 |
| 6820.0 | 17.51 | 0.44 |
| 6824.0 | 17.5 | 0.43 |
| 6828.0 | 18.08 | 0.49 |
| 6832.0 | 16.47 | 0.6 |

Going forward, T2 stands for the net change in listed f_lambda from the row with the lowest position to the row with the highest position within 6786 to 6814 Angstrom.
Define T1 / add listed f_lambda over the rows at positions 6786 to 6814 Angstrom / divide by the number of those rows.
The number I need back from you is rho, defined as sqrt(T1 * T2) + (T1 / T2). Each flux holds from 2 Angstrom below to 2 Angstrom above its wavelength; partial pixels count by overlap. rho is 48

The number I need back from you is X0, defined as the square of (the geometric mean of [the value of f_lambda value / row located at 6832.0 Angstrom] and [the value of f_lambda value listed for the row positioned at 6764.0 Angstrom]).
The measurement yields 280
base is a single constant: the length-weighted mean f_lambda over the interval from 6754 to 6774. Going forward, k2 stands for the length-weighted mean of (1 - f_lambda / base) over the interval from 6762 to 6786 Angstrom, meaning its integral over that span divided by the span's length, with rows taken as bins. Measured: 0.011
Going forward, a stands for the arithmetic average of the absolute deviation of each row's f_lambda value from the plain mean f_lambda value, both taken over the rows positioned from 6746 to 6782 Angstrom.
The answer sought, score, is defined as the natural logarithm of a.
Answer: -1.46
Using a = 0.23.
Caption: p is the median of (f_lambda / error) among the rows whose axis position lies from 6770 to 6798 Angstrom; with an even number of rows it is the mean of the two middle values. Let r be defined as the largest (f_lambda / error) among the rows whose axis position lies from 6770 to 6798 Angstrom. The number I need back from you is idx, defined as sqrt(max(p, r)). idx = 6.30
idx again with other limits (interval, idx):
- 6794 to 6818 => 6.31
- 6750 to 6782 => 6.39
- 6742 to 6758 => 6.39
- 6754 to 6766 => 6.23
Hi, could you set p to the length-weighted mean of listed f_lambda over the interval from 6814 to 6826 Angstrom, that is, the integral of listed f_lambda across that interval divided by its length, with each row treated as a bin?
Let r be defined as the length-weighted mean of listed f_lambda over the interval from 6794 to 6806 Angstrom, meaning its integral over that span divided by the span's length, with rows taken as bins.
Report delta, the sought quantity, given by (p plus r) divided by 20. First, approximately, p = 17.3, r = 17.06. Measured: 1.72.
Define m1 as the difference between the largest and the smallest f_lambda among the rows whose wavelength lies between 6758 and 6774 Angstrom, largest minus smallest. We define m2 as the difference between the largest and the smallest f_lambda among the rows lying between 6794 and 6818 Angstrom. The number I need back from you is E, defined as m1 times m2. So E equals 0.35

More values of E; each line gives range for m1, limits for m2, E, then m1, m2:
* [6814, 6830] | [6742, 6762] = 1.04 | 1.2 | 0.88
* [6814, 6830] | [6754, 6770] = 0.48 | 1.2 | 0.41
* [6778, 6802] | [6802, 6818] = 0.27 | 0.9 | 0.31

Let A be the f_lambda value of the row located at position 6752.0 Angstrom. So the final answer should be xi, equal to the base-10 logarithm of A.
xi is 1.25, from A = 17.96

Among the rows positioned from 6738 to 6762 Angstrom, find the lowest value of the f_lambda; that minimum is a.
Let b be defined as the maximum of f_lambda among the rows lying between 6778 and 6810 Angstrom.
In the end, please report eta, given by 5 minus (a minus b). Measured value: 5.4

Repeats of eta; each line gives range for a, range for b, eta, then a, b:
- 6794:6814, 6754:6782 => 5.8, 16.65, 17.46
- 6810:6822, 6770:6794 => 5.6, 16.9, 17.46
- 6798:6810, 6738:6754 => 5.9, 17.09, 17.96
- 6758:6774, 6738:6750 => 5.6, 17.02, 17.61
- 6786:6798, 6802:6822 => 5.9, 16.65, 17.51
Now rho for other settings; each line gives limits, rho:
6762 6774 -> 42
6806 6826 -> 47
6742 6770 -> 135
